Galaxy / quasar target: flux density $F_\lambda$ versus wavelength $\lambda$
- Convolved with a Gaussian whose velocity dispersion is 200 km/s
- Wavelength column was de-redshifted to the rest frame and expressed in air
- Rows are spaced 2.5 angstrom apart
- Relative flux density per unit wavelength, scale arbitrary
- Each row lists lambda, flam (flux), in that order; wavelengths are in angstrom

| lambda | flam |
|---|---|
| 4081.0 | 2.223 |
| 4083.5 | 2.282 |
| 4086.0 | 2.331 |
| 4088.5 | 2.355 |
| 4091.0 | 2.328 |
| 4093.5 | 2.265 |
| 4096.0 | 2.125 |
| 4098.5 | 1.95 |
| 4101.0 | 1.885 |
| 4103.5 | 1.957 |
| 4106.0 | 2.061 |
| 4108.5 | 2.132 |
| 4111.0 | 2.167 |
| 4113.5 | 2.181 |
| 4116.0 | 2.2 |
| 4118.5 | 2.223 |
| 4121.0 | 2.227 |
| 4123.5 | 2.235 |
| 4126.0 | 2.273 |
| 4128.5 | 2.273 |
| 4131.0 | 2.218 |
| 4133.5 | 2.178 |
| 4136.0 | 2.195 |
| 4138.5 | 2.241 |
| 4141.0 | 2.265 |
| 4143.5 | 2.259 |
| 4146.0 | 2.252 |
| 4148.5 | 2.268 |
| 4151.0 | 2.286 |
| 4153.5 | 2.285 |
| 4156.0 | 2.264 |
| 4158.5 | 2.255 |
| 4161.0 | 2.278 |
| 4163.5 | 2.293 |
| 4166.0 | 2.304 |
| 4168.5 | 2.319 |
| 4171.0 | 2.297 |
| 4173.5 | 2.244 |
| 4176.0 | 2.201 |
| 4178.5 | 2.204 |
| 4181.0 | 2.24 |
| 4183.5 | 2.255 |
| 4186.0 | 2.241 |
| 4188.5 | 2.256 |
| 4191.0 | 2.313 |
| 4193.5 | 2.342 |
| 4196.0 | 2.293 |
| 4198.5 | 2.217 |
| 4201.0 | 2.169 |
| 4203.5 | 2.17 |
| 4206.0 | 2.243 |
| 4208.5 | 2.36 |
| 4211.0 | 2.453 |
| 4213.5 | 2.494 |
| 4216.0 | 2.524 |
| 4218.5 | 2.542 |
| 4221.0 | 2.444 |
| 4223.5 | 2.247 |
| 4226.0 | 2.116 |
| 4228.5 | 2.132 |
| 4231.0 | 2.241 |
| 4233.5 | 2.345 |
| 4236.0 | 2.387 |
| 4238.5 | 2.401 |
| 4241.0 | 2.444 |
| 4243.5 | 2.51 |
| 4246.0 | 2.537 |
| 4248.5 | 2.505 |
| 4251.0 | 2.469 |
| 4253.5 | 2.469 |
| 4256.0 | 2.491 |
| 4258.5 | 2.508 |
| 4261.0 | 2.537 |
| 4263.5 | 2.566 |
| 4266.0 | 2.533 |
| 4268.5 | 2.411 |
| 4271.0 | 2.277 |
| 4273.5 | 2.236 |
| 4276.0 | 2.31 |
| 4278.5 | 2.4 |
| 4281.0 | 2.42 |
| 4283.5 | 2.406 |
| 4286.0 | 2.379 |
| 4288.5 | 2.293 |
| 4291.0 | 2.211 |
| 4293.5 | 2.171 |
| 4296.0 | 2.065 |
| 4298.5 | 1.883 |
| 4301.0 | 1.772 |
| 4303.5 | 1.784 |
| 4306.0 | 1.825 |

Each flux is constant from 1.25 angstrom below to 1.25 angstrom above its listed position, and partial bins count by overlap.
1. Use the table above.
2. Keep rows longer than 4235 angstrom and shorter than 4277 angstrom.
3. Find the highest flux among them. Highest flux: 2.566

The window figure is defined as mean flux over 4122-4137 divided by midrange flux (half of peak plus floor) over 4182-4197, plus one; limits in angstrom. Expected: 1.97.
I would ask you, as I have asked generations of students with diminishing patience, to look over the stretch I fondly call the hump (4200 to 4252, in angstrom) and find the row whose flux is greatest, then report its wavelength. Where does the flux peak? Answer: 4218.5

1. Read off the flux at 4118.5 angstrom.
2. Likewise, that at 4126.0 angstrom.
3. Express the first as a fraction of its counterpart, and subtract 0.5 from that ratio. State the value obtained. 0.48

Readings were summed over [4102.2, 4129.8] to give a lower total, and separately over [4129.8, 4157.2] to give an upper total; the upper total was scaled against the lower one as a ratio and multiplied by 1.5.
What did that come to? 1.55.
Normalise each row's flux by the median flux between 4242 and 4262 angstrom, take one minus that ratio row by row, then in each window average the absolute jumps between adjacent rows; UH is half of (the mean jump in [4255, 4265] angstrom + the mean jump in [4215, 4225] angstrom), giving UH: 0.026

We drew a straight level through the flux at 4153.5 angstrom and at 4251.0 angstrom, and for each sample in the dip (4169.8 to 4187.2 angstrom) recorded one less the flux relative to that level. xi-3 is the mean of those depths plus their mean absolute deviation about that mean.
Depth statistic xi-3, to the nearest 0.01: 0.05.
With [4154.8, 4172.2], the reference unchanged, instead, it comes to 0.01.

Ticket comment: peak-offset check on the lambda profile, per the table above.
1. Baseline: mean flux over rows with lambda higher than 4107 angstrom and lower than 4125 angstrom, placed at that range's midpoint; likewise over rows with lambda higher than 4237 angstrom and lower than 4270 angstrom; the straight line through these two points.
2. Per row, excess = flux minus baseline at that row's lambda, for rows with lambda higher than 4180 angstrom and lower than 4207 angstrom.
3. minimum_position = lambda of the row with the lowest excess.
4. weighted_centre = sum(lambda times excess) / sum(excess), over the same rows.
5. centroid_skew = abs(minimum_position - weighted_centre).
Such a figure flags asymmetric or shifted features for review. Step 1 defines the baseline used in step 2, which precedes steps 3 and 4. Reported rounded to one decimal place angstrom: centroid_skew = 7.5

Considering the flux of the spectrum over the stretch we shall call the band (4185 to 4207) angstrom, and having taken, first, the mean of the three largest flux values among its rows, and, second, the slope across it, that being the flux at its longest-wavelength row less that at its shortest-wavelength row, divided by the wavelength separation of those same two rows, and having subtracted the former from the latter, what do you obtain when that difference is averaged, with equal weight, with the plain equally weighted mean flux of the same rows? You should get -0.03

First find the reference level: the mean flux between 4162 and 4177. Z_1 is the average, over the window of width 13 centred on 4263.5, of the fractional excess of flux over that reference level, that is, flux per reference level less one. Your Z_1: 0.10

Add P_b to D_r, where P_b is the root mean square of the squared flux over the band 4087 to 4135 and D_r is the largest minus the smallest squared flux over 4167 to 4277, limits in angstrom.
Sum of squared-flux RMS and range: 6.9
